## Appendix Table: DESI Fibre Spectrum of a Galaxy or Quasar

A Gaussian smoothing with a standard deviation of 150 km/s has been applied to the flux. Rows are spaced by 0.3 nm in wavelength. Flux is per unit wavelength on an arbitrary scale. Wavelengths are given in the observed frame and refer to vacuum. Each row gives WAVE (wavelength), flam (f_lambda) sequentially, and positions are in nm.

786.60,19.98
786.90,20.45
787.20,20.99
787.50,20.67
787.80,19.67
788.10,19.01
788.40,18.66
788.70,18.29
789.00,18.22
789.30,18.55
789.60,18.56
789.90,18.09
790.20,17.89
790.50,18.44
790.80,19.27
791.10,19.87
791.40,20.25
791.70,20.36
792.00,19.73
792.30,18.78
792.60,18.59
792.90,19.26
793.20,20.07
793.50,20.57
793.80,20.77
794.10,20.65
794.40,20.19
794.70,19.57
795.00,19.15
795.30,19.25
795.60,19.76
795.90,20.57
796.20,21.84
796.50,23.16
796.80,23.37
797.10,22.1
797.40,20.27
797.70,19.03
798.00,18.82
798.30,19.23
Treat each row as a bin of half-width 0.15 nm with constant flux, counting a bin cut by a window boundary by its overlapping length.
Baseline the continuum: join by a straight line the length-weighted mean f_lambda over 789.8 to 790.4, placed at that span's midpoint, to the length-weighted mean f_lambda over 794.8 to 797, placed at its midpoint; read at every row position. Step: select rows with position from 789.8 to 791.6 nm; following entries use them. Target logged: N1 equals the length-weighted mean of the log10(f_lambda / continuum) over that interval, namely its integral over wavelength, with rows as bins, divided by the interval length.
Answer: 0.016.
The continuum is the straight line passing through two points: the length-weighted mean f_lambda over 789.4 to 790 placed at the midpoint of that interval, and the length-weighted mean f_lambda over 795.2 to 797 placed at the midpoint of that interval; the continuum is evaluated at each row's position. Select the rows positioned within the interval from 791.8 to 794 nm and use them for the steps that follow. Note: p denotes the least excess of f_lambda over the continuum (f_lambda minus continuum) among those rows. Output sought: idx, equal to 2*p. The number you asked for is -2.3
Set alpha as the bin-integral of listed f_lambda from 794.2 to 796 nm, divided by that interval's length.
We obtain 19.8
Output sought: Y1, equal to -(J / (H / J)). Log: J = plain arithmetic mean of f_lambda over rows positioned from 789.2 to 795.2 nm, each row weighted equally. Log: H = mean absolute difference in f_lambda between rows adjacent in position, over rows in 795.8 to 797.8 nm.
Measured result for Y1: -317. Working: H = 1.19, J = 19.4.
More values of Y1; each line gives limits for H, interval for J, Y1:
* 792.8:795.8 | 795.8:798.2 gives -1076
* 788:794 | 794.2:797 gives -996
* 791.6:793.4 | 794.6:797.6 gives -672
